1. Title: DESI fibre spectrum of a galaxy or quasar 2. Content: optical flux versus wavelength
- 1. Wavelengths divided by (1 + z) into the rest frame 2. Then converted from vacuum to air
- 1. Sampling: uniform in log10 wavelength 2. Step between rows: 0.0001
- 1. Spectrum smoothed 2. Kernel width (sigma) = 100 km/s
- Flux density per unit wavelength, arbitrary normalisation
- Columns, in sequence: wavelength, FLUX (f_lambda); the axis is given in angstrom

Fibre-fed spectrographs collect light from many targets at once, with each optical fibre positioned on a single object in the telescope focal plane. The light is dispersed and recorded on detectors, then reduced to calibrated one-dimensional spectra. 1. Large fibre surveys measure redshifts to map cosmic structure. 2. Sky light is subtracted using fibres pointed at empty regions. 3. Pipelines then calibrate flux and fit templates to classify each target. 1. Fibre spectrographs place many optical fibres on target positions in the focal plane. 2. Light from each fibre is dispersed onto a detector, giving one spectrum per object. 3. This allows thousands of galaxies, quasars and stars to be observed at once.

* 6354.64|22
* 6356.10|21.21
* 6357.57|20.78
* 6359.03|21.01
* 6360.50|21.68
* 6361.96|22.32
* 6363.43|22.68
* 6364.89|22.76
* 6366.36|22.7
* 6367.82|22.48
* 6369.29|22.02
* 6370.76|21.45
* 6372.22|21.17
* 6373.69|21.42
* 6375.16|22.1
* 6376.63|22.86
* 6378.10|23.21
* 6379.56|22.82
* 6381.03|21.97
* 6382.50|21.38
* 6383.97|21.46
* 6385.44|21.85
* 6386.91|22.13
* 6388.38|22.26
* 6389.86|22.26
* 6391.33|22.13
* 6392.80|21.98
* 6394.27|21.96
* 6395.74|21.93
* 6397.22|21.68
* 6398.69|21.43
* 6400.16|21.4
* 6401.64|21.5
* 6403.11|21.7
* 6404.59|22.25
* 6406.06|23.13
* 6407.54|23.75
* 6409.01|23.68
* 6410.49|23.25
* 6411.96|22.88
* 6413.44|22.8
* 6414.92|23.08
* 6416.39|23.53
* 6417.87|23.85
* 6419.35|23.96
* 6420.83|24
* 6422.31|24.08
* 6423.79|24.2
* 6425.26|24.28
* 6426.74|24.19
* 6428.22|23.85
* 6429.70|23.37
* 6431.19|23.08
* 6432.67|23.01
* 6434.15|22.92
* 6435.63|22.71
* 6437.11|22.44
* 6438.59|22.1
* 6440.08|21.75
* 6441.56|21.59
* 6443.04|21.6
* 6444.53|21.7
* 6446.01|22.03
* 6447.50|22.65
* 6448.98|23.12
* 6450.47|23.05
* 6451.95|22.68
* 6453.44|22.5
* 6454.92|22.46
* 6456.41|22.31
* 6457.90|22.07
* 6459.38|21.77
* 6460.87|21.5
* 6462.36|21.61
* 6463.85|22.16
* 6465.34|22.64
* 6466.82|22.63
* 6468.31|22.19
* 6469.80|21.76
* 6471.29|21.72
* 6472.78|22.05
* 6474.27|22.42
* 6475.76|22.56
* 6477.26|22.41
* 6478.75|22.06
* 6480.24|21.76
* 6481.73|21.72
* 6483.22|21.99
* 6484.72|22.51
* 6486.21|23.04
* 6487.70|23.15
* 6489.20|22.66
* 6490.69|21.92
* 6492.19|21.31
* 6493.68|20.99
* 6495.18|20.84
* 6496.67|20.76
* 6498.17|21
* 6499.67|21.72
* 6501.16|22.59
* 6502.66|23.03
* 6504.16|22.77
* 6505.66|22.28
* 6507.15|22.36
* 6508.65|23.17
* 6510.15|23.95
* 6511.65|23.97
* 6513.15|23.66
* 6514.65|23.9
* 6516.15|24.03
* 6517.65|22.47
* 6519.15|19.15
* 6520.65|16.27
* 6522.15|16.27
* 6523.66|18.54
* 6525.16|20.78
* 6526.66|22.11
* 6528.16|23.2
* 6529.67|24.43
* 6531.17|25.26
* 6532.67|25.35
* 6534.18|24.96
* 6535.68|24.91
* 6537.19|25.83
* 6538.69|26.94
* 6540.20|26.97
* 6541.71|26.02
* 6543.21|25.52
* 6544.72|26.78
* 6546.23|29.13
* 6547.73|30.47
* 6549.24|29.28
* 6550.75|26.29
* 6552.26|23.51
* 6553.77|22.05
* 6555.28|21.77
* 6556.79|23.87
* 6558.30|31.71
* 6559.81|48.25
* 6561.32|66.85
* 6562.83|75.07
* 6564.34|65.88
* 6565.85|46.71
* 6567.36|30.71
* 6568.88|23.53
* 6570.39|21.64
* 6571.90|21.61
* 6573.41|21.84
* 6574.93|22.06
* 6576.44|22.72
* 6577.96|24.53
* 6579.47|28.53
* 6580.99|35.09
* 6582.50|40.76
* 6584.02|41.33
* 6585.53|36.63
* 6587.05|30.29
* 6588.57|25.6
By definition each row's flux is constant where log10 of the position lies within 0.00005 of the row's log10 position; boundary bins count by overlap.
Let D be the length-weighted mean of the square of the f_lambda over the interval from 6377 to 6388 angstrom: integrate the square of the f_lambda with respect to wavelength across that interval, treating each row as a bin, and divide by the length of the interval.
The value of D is 491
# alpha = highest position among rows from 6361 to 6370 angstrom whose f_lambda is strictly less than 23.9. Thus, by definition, 6369.29 angstrom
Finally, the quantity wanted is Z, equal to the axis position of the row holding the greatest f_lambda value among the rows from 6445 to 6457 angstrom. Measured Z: 6448.98 angstrom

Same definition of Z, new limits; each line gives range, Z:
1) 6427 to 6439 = 6428.22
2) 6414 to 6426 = 6425.26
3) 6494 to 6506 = 6502.66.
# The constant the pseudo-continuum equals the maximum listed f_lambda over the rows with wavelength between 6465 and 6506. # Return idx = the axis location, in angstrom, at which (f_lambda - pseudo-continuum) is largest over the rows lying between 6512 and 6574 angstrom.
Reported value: 6562.83 angstrom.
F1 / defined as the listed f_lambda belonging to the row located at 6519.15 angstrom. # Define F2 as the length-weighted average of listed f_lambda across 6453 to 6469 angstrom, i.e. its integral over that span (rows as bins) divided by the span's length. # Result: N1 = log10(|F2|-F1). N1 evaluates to 0.5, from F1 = 19.15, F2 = 22.2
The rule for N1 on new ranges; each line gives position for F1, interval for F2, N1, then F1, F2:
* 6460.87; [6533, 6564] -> 1.0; 21.5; 32.2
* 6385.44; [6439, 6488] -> -0.4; 21.85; 22.2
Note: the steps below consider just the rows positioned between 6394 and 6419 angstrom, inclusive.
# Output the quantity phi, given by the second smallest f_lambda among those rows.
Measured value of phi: 21.43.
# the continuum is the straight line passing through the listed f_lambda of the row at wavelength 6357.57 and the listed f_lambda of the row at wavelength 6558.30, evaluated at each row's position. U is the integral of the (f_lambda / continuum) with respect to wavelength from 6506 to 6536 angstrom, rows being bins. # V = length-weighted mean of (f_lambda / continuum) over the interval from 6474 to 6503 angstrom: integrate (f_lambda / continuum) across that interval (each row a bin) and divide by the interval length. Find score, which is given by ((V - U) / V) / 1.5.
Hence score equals -18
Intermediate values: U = 23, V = 0.79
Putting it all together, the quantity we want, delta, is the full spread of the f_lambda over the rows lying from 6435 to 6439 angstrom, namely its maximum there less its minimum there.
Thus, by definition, 0.6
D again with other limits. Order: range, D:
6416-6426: 576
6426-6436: 544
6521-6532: 466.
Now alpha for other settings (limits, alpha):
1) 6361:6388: 6386.91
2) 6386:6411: 6410.49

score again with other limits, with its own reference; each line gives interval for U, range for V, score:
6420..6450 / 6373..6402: -18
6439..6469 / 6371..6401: -17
